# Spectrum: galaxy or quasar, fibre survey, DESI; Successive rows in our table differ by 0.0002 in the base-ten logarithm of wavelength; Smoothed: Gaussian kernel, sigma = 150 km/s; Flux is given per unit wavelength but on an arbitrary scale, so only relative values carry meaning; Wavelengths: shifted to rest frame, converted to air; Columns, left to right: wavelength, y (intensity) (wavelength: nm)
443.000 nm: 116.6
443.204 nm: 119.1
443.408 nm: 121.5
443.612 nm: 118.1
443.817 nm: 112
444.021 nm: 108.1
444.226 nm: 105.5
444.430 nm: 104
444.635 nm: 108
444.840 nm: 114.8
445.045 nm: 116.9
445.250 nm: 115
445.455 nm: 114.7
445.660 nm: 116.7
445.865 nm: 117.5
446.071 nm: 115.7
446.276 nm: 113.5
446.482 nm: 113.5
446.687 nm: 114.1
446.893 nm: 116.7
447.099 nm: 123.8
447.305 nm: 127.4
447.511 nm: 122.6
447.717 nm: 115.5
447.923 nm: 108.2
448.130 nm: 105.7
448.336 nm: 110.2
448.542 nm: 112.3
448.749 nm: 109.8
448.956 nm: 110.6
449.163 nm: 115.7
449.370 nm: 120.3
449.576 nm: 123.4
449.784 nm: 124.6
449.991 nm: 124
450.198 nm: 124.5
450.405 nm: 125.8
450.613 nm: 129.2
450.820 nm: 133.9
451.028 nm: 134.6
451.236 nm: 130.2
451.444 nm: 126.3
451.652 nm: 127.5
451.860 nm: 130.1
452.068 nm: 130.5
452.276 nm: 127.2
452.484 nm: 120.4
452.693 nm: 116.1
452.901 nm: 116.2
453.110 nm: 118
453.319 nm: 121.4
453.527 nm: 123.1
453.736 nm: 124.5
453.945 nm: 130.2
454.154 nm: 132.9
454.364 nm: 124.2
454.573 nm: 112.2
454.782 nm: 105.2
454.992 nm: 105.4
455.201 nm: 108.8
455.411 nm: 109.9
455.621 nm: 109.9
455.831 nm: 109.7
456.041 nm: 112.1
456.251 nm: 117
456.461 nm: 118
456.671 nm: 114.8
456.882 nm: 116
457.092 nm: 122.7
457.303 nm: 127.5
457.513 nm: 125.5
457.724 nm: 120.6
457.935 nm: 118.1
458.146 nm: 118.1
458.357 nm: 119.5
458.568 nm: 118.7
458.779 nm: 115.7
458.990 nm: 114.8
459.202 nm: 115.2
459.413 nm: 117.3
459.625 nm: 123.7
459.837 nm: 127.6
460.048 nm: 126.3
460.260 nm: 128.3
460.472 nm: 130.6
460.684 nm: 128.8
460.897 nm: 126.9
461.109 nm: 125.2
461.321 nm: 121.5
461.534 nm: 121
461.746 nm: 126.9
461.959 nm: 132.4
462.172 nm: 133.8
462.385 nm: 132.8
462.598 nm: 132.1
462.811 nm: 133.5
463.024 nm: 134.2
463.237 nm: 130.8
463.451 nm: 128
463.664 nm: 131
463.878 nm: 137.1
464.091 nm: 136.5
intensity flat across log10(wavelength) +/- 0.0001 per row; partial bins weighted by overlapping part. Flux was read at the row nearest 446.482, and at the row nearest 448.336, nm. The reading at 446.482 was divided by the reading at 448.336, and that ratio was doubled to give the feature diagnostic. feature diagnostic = 2.06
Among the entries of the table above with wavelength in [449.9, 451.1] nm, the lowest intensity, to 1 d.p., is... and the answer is 124.0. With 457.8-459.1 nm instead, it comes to 114.8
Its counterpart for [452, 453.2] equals 116.1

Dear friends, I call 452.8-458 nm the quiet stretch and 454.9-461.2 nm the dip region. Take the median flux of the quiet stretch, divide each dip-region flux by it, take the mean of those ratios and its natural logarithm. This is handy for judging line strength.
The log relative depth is 0.01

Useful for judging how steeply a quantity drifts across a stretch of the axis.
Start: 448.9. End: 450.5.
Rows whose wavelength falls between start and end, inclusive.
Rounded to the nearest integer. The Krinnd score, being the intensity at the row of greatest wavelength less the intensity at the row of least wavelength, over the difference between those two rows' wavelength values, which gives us 10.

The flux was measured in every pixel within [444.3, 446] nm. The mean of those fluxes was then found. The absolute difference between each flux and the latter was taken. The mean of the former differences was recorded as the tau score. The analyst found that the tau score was 3.7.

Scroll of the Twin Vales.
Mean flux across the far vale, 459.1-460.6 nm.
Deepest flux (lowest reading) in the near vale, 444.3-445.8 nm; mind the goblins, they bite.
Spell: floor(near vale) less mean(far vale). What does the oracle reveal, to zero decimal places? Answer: -20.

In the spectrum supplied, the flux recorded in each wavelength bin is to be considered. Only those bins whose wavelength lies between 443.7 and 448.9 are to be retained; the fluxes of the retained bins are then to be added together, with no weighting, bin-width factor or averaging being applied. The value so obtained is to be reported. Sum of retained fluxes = 2842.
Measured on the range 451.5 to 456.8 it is 2965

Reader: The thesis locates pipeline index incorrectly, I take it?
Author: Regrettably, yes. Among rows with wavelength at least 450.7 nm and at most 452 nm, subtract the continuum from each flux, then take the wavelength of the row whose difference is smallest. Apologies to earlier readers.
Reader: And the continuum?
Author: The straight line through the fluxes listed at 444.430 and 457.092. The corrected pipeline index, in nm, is 451.444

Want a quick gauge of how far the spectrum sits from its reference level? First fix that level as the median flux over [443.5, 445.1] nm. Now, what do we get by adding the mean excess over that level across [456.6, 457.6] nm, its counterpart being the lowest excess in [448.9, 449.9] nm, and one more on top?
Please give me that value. 13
